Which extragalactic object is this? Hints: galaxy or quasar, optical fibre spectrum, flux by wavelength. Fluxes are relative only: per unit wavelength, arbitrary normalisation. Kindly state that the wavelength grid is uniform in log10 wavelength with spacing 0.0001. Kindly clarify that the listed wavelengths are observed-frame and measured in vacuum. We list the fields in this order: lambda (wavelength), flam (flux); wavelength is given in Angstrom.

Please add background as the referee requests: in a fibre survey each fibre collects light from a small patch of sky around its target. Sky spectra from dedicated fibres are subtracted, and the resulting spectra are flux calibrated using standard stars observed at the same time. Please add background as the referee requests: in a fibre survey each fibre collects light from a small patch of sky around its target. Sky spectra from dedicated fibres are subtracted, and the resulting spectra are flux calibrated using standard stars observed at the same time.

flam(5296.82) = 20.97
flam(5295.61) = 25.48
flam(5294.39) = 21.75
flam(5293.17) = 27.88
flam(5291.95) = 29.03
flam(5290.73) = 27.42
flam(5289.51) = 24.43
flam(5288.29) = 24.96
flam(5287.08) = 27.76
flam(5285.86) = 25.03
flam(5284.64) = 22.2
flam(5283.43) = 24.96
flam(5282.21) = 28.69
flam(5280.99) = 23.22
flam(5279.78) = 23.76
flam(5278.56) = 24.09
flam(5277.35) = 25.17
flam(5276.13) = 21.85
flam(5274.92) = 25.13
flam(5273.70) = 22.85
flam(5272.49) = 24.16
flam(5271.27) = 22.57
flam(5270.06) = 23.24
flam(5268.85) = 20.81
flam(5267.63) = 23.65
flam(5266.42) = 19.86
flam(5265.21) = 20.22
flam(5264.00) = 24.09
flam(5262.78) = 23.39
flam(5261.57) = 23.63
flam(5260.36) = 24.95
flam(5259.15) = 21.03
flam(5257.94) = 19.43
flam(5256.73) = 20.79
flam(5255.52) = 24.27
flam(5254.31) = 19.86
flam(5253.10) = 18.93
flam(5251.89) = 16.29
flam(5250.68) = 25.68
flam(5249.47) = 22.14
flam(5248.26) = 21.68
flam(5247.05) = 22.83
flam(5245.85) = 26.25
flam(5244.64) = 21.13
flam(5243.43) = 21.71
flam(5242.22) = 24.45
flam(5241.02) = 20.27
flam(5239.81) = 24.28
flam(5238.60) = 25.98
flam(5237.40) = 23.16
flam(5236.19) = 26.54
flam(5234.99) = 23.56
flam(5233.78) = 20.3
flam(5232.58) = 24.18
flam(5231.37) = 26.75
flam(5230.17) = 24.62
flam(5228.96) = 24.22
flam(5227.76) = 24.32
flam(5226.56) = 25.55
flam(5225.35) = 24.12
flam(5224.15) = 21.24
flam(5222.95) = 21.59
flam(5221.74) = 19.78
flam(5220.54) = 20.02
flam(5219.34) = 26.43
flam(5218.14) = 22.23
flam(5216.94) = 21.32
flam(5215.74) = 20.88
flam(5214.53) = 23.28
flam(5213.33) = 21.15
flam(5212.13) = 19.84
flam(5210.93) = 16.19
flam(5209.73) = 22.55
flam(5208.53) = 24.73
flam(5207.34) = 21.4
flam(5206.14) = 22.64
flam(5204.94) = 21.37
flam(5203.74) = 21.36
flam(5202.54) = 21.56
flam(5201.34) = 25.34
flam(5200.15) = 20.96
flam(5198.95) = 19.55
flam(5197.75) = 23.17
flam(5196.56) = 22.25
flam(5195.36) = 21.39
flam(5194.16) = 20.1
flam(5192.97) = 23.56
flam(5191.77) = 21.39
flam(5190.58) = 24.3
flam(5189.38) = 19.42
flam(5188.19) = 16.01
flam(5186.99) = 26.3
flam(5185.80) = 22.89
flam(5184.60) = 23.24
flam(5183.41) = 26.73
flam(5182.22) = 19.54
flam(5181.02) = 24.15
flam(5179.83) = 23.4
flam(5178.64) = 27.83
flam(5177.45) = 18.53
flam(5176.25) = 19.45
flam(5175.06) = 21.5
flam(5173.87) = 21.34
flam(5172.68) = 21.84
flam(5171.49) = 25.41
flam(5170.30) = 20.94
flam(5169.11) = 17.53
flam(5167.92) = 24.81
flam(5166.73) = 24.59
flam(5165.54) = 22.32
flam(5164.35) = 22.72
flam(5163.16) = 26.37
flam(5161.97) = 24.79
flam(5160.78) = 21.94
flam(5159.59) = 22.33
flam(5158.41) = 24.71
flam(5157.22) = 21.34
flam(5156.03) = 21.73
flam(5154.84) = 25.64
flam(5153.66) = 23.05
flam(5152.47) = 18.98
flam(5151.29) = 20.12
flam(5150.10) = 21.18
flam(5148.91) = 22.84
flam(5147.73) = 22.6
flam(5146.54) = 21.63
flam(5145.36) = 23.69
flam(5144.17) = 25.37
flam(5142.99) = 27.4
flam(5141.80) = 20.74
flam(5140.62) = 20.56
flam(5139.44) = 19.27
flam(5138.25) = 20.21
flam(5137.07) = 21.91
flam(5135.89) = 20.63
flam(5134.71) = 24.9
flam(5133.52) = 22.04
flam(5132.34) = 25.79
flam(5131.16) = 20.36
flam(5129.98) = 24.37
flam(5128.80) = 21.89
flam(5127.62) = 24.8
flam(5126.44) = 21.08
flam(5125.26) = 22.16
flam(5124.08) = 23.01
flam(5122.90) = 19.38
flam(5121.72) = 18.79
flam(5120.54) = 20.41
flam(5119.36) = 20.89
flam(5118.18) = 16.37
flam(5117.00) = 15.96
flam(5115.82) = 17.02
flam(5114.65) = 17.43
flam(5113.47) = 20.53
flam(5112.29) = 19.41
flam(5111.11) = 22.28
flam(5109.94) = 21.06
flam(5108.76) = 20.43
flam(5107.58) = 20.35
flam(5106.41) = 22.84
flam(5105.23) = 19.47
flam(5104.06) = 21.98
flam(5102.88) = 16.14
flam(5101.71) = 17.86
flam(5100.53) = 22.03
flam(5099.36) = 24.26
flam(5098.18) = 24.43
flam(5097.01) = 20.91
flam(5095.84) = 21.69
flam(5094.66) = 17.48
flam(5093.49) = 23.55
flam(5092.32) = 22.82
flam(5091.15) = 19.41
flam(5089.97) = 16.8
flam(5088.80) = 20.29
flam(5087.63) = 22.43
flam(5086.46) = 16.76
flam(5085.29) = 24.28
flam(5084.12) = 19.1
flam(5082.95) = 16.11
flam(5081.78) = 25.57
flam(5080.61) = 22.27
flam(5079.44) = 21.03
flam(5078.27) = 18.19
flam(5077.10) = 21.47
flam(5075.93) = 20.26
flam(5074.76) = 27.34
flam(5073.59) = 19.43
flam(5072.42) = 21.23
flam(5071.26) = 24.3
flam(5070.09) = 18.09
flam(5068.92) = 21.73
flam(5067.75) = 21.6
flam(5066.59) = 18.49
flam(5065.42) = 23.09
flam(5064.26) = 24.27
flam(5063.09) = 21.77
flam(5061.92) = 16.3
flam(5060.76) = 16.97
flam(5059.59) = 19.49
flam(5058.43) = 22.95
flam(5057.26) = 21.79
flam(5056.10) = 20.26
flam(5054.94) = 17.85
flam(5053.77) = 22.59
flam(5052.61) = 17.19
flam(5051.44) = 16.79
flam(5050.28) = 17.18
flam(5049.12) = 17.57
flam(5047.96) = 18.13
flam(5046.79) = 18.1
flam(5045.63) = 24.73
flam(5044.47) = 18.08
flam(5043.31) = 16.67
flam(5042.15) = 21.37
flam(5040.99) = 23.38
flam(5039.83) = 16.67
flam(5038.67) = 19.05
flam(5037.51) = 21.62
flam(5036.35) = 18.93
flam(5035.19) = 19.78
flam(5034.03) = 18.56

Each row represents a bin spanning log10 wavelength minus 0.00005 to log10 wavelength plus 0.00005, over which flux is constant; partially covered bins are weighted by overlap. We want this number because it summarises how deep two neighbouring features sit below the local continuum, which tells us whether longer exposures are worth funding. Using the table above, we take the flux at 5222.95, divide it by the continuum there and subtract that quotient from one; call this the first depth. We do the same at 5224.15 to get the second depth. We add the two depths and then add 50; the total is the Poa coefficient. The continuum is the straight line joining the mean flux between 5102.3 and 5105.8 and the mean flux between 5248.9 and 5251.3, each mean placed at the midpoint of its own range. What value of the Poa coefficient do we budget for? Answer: 50.1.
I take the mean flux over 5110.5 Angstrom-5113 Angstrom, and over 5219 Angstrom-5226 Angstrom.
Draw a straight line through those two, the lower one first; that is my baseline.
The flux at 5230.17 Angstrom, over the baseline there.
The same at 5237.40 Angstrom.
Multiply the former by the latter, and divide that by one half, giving 2.3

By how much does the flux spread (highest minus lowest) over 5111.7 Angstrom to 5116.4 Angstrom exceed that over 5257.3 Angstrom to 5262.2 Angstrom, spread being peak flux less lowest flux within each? -2.0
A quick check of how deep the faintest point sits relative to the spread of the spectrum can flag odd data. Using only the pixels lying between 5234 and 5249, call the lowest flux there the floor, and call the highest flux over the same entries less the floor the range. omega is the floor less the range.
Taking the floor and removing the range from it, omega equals 14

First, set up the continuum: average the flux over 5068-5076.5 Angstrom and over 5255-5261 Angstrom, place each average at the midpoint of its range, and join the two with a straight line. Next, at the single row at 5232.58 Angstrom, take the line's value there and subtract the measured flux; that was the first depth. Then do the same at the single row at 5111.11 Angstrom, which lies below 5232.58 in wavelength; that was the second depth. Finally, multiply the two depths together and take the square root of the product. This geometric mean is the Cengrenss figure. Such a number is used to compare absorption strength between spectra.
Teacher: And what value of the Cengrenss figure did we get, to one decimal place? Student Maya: 1.0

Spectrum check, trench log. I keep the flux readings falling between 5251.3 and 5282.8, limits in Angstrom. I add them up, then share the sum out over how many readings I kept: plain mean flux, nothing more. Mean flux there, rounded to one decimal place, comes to 22.5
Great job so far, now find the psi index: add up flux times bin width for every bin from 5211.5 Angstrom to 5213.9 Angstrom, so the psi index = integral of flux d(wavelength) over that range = 49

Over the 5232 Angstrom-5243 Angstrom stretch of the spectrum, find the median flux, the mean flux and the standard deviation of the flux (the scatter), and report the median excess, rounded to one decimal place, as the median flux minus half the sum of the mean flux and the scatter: 11.3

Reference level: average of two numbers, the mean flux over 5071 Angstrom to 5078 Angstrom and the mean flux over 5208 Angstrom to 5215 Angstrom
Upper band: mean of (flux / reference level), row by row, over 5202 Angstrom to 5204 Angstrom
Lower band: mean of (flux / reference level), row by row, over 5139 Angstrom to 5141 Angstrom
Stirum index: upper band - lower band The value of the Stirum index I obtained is 0.07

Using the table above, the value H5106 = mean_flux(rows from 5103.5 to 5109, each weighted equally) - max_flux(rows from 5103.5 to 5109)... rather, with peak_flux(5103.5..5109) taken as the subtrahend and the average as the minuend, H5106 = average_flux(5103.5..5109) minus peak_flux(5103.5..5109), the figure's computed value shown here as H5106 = -1.8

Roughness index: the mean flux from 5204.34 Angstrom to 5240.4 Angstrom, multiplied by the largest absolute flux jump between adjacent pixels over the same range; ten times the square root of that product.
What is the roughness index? 121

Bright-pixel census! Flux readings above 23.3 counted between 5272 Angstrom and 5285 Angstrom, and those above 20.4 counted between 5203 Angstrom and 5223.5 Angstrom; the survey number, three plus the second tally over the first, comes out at 4.9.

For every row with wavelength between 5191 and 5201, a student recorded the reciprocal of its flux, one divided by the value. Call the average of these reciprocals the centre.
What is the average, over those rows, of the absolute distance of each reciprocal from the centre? 0.002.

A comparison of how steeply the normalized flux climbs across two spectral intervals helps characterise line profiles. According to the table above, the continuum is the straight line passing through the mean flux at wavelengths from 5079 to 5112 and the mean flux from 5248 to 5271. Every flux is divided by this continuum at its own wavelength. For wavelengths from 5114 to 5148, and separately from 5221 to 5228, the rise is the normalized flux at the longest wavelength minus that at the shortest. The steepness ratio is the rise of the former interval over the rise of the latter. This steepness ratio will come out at 1.1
